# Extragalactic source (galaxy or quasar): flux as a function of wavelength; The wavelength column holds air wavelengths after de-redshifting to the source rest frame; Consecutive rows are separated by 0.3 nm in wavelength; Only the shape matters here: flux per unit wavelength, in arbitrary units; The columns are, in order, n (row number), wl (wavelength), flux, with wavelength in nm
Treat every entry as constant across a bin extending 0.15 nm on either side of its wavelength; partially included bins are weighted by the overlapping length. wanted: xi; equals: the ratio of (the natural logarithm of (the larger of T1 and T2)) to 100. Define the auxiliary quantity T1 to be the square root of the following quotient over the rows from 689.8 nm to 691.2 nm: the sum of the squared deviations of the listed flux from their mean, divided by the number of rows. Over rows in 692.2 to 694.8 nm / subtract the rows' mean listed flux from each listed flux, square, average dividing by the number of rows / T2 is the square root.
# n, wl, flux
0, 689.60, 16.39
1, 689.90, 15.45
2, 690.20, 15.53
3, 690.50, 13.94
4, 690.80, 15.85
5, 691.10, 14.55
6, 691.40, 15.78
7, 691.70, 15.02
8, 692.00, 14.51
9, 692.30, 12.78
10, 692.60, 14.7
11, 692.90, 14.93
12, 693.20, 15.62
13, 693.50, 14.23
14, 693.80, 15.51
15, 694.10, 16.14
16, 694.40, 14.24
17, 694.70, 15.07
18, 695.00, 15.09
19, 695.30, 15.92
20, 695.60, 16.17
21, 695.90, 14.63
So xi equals -0.0007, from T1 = 0.71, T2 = 0.93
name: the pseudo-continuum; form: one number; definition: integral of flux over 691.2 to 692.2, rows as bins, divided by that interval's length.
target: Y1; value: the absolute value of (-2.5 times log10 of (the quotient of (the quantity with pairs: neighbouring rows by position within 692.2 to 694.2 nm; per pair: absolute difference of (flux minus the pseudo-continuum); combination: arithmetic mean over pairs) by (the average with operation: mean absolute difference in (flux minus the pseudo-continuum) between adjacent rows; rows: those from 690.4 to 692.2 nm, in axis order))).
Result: 0.12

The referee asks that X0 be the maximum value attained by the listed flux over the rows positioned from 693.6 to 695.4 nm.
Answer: 16.14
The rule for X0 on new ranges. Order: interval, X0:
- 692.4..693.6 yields 15.62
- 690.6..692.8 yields 15.85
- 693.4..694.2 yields 16.14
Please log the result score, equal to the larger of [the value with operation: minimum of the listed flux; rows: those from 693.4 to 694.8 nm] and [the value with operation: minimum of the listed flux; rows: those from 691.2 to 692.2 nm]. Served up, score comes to 14.5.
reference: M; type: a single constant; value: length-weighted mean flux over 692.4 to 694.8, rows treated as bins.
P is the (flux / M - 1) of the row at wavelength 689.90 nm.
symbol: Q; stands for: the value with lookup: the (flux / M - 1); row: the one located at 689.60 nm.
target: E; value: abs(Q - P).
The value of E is 0.06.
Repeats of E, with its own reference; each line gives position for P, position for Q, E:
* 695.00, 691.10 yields 0.04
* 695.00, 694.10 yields 0.07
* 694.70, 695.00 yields 0.00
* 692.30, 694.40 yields 0.10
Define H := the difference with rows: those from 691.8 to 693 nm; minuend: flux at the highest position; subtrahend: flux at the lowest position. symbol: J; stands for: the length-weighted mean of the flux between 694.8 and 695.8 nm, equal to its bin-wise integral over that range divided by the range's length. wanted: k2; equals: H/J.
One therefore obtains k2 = 0.03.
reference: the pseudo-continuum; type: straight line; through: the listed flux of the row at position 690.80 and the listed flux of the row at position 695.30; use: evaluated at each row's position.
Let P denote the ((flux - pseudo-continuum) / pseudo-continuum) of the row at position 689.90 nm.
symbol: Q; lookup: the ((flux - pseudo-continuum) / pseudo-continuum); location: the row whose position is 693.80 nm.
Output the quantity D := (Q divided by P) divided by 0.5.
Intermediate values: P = -0.02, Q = -0.02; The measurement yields 2.0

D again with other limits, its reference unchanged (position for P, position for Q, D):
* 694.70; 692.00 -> 3.2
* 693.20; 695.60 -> -1.8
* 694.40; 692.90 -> 1.1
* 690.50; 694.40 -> 1.7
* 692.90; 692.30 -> 6.5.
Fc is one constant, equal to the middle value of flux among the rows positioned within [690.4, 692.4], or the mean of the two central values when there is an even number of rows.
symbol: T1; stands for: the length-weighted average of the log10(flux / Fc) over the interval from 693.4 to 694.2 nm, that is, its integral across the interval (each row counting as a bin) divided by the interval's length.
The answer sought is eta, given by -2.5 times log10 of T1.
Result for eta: 4.2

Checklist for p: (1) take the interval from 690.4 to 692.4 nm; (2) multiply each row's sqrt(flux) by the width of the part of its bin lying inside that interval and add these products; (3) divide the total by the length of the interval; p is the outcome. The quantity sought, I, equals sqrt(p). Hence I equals 1.96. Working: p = 3.83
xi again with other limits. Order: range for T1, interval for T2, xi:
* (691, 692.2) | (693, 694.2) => -0.0035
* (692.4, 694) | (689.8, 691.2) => -0.0034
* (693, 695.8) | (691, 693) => -0.0017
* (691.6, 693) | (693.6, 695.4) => -0.0019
